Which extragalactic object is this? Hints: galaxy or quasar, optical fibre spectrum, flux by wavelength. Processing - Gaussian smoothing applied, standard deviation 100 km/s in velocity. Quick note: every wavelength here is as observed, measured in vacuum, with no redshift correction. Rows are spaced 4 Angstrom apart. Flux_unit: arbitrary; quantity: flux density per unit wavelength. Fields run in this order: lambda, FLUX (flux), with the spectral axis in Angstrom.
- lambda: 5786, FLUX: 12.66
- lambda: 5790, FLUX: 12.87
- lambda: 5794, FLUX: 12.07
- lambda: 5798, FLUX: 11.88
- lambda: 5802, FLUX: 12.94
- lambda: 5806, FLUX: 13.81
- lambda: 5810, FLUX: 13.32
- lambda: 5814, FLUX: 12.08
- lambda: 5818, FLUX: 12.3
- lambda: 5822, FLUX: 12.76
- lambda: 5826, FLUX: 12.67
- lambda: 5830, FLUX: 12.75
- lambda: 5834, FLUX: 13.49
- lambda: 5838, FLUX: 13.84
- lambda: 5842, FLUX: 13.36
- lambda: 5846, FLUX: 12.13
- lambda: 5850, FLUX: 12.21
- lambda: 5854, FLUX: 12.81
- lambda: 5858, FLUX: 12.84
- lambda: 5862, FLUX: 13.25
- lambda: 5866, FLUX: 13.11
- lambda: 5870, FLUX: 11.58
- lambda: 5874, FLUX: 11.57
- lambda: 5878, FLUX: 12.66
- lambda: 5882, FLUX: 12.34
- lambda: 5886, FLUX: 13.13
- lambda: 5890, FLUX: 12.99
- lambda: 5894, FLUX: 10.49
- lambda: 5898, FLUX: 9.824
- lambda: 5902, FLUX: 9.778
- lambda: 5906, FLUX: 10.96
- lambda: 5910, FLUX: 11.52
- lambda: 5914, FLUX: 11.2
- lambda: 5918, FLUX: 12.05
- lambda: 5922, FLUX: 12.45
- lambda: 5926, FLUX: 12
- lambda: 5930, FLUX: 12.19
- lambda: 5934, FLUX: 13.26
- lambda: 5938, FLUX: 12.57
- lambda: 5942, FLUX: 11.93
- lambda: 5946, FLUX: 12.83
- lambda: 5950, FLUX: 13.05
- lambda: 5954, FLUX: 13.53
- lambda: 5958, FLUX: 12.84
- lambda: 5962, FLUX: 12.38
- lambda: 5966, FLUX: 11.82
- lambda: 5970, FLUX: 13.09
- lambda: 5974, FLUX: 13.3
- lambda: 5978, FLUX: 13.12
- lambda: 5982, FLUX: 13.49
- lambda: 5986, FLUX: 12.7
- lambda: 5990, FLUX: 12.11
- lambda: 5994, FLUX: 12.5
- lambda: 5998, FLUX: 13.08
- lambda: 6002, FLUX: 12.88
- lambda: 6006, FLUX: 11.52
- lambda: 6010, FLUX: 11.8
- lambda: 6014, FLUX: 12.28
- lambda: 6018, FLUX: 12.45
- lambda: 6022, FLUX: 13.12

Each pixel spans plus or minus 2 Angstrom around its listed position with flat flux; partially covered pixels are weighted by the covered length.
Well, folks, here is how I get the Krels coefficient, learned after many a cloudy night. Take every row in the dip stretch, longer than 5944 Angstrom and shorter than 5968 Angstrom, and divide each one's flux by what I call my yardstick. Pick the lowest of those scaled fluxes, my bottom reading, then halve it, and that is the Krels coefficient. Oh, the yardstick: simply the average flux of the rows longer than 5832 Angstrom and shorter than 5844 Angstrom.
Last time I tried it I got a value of 0.436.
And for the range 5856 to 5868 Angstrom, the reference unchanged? 0.473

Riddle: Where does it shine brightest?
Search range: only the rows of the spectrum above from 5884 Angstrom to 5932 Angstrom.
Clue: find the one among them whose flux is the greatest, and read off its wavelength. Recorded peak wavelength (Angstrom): 5886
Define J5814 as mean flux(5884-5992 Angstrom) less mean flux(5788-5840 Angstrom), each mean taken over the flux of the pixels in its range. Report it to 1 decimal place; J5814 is -0.6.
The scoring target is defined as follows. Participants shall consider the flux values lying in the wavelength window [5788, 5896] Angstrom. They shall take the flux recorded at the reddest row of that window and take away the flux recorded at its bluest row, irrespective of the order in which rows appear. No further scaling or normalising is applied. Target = -2.4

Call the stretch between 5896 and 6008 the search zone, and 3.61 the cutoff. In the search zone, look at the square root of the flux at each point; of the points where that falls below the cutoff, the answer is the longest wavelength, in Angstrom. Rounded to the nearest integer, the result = 6006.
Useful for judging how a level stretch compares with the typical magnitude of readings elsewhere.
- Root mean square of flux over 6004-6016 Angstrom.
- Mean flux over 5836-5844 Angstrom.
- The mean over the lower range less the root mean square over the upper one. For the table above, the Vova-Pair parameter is 1.7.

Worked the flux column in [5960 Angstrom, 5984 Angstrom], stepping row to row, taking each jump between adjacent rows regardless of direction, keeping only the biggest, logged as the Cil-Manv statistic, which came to 1.3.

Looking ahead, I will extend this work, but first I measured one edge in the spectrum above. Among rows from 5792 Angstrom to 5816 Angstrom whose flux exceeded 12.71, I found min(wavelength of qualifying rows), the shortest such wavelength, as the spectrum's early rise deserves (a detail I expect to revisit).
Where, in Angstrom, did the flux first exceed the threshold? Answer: 5802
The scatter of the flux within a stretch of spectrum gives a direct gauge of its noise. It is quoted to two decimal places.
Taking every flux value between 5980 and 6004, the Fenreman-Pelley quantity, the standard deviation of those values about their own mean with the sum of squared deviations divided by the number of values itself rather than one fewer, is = 0.44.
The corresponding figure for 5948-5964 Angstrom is 0.41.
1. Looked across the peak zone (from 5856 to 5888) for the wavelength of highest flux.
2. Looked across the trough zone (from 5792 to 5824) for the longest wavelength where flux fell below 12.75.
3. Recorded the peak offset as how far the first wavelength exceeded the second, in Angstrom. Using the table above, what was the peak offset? 44 Angstrom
